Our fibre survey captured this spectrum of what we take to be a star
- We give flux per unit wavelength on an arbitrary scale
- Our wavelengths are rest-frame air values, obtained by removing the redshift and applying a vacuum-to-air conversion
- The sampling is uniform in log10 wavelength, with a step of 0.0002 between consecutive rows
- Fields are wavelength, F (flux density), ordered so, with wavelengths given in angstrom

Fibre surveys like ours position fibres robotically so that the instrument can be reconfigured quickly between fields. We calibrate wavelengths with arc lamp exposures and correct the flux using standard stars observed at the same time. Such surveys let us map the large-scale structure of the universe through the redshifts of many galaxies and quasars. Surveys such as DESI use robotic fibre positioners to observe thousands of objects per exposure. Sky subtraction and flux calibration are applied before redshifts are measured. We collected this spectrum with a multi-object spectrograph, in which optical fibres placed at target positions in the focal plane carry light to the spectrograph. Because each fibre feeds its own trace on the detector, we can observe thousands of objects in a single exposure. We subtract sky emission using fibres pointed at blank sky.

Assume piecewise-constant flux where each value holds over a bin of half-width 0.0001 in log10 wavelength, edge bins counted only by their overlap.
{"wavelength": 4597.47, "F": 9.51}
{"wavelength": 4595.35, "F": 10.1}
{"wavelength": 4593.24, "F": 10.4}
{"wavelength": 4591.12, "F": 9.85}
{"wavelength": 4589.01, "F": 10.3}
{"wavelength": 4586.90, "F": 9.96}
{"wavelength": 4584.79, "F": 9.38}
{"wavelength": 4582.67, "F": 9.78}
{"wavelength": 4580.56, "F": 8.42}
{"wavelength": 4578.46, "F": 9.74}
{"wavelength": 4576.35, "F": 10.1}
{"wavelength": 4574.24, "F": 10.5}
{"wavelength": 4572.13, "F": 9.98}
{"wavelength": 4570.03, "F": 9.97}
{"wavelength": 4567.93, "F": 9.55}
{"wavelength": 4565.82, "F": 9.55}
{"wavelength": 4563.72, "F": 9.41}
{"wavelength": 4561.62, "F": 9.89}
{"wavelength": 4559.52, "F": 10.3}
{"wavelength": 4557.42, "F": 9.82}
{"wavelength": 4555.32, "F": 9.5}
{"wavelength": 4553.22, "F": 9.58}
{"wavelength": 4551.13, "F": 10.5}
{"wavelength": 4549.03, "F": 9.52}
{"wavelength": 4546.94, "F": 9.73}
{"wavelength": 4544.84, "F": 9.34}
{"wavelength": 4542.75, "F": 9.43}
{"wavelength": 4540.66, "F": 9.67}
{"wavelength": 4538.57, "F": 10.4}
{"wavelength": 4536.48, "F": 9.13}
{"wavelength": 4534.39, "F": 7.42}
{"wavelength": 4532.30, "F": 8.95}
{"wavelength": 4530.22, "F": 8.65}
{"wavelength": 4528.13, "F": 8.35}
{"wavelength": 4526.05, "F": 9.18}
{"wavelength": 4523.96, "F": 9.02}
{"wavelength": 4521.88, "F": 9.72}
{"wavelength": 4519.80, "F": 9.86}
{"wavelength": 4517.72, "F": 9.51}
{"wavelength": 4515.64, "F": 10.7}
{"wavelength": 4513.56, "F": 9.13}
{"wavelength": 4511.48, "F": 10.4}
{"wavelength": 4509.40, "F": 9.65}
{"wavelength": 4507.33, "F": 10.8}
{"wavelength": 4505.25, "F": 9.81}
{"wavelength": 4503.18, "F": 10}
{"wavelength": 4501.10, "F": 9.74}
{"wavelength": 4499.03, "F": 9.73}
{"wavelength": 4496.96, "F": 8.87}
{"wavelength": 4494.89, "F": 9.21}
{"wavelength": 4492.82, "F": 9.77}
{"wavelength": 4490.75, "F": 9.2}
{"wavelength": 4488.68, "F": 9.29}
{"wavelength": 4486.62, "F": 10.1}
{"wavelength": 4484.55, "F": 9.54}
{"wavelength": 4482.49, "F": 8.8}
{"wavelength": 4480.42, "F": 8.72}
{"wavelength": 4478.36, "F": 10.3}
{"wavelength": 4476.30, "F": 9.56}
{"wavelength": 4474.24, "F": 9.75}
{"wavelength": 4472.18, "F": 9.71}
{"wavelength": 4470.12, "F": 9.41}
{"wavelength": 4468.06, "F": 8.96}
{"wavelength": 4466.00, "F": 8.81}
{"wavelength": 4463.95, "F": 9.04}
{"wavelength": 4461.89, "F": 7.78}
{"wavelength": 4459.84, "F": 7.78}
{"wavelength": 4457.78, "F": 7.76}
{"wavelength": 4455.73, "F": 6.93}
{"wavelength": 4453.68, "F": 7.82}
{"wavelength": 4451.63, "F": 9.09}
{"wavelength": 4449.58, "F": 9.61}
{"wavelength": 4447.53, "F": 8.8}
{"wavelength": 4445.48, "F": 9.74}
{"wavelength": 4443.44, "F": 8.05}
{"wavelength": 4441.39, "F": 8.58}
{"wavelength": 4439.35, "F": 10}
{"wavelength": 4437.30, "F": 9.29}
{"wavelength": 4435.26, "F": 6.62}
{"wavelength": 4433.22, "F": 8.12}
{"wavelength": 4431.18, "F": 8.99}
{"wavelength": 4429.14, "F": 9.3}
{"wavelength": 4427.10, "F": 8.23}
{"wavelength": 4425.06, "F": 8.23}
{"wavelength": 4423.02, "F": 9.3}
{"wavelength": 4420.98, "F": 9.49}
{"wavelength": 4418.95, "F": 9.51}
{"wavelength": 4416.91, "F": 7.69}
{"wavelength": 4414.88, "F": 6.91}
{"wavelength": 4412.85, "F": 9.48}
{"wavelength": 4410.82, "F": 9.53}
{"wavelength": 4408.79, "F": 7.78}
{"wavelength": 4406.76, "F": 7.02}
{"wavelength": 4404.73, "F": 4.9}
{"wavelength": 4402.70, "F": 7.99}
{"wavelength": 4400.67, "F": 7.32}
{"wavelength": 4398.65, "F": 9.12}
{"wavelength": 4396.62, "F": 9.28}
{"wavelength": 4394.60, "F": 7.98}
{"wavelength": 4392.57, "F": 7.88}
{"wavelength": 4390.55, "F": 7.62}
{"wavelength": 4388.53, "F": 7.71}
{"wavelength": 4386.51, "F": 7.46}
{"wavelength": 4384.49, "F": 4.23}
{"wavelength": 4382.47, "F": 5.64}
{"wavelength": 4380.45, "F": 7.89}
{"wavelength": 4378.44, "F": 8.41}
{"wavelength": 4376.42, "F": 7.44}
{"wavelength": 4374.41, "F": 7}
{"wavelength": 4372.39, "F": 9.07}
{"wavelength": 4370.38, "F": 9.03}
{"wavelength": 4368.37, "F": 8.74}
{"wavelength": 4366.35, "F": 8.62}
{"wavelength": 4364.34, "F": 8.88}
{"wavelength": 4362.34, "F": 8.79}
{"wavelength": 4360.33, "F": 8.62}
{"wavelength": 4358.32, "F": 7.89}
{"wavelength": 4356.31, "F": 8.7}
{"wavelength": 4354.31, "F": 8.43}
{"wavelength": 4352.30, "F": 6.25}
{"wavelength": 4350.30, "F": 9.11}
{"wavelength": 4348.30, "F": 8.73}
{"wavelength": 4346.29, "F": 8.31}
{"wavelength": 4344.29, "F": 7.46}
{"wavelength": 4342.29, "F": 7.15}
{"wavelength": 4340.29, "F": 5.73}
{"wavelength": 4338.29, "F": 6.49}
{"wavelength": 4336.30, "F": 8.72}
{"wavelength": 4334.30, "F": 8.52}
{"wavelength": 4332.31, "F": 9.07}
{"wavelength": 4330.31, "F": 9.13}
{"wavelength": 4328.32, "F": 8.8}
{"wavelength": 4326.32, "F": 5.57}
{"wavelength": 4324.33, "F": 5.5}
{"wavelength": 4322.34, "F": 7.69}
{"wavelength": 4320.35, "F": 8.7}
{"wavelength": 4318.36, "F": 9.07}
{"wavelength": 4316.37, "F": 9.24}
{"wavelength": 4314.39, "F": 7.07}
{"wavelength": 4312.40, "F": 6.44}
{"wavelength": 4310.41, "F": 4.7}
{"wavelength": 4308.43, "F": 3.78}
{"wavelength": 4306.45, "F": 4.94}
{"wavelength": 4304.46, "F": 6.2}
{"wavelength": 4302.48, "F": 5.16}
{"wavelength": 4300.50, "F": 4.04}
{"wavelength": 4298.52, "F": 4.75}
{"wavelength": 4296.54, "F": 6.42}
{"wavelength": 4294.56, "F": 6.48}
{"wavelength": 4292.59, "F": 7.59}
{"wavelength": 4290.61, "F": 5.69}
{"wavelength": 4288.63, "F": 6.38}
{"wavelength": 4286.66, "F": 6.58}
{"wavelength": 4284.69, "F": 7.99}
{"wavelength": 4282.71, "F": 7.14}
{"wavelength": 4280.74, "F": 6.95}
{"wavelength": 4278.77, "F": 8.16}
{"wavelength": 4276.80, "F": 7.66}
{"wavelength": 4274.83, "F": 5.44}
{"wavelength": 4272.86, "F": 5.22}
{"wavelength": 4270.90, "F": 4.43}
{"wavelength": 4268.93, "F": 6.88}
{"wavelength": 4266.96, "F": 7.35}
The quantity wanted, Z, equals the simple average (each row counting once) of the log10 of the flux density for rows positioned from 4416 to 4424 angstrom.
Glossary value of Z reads 0.95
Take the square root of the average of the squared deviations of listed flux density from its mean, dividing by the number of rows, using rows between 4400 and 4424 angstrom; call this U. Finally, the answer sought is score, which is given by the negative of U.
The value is -1.4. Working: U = 1.38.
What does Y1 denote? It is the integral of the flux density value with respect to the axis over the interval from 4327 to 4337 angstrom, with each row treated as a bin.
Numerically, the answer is 87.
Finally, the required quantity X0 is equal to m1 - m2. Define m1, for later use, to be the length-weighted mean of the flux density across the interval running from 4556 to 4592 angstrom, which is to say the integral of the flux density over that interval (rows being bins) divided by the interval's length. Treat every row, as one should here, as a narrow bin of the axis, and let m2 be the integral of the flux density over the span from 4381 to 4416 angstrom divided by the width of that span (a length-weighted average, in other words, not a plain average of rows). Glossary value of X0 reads 2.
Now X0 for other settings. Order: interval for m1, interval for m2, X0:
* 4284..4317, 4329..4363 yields -2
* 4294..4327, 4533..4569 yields -3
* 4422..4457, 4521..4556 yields -1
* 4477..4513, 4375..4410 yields 2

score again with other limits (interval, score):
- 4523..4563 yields -0.7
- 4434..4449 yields -1.1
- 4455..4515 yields -0.8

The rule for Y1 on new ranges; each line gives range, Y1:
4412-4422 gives 86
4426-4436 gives 83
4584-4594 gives 100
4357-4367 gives 86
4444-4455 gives 98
